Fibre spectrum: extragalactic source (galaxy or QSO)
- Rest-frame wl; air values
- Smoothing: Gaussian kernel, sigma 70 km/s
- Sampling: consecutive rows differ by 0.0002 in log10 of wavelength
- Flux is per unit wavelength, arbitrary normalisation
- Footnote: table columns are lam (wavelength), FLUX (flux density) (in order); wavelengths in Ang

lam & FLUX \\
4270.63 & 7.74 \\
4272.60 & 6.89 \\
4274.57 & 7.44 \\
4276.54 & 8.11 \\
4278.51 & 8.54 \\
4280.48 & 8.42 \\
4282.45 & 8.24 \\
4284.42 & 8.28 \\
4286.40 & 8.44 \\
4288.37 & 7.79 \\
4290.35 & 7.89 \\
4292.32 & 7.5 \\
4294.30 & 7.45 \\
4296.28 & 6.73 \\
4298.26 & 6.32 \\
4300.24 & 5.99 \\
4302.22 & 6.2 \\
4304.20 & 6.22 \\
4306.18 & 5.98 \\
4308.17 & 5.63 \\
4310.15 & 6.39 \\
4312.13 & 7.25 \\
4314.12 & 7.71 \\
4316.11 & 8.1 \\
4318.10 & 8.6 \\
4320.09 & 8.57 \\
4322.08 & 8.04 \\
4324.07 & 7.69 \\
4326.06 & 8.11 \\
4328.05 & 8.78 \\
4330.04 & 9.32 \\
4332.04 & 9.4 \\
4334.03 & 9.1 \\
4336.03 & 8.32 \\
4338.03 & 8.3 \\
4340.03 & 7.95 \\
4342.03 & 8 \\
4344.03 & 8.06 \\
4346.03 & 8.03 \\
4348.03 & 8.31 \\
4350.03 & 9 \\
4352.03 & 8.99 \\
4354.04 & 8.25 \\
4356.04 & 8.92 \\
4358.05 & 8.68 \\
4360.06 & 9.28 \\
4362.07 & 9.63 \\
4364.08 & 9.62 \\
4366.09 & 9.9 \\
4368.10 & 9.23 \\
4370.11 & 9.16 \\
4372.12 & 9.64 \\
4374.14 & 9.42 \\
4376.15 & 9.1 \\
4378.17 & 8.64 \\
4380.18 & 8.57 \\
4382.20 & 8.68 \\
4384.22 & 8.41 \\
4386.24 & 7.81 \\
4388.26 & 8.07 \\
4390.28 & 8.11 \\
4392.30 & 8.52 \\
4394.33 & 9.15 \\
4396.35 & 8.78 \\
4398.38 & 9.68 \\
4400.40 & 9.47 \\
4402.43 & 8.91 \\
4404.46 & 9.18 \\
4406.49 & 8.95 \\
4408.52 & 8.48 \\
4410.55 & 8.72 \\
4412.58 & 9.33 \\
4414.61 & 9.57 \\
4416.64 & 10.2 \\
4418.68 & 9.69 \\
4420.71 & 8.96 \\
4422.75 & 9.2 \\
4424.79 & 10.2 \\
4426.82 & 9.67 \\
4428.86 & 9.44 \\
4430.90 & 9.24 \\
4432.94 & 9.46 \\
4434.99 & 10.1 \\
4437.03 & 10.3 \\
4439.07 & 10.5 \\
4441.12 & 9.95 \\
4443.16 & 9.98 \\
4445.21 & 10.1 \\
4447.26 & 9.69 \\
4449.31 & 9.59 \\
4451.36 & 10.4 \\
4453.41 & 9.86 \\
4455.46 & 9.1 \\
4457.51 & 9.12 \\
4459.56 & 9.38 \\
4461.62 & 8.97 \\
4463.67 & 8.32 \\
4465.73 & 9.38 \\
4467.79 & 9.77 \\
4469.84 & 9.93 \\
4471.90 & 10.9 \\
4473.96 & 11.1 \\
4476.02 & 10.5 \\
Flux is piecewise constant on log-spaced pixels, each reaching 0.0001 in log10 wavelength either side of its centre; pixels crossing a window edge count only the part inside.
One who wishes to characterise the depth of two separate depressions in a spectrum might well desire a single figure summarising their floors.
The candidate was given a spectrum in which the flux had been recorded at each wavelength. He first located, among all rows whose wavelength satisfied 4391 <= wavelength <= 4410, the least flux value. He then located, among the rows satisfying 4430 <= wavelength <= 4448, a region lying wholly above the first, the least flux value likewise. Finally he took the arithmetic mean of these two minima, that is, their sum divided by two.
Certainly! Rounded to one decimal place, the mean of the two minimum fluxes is 8.9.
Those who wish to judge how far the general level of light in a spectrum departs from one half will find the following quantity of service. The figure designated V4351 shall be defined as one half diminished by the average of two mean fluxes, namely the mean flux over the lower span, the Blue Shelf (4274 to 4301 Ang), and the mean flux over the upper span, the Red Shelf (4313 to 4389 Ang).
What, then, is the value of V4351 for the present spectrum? -7.7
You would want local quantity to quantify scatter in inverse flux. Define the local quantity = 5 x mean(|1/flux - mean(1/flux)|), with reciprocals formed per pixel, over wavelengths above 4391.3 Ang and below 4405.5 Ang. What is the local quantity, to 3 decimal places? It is 0.019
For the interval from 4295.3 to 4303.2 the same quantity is 0.027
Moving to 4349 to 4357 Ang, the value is 0.018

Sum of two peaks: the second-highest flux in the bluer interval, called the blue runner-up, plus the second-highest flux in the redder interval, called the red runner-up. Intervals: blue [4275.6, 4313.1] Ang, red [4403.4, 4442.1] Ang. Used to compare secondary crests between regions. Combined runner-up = 18.7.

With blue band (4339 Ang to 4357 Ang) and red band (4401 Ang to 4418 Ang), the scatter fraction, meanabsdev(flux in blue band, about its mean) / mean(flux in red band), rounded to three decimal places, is 0.042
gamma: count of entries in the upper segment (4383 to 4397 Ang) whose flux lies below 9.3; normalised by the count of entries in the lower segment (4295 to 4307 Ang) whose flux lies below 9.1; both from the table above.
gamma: 1.17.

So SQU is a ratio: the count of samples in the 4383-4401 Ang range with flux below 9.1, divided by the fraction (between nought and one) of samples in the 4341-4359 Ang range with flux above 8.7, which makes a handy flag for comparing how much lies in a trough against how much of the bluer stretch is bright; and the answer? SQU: 18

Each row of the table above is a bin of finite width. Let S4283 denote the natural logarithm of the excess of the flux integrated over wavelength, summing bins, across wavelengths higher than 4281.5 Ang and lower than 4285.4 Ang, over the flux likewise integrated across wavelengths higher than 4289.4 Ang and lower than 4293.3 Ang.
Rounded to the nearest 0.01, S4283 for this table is 0.78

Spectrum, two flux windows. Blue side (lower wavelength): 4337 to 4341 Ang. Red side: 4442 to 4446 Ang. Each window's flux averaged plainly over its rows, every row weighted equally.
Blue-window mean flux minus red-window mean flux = -1.9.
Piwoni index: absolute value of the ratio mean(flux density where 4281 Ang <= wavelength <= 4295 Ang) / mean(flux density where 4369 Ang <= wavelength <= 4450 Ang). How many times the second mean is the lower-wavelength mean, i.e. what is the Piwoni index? 0.86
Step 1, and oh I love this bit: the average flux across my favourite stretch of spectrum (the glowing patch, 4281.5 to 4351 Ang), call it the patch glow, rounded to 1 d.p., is 7.8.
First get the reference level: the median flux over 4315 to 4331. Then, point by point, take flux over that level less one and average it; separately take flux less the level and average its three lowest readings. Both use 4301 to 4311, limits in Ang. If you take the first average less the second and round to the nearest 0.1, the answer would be 2.1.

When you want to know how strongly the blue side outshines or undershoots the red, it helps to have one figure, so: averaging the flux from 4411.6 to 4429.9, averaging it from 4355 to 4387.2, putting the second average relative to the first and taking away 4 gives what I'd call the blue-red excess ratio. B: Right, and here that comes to -3.06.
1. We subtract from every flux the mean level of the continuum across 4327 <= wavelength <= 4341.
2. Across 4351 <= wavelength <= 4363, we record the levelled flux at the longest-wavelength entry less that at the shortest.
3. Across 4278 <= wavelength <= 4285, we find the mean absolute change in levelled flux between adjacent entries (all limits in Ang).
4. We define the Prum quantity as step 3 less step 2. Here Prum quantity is -0.5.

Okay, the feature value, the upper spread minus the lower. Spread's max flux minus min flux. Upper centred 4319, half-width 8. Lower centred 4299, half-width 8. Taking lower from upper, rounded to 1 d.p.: -0.2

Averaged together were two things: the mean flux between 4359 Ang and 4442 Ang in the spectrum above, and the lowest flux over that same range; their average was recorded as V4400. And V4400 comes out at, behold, 8.5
